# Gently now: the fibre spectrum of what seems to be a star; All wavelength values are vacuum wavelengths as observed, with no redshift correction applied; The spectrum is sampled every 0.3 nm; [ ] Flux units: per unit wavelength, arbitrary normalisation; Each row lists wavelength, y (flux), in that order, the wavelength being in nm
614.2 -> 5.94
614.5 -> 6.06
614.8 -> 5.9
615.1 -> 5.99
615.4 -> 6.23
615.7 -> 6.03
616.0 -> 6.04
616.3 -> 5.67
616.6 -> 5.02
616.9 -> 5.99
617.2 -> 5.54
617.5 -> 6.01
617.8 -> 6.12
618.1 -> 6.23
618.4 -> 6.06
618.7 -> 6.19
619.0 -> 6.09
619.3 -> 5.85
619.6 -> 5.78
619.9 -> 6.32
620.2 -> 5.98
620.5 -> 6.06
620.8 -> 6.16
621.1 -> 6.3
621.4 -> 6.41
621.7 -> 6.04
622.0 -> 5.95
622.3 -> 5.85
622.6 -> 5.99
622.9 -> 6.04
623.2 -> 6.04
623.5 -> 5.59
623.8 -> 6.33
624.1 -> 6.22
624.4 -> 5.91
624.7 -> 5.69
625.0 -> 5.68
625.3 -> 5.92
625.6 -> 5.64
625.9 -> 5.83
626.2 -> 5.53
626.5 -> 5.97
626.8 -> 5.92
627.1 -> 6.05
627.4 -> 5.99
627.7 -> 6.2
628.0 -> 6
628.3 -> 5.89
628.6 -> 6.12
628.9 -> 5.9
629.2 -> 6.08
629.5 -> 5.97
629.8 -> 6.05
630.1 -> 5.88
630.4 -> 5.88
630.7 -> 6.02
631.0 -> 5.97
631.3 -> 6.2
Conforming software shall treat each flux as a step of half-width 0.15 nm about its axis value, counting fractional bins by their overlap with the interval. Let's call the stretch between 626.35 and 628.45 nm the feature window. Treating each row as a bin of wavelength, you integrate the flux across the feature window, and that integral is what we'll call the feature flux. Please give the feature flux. 13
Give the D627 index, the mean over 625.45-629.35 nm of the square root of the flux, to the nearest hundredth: 2.44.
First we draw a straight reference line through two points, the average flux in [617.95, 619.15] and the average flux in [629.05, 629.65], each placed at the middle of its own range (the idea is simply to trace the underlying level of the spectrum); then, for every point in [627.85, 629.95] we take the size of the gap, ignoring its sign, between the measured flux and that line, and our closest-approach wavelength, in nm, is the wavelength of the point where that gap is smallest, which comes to 629.8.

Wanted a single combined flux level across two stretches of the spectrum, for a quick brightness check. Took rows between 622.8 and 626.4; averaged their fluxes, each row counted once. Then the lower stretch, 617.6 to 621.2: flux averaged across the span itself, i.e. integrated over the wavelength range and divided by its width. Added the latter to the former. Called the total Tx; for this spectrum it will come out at 12.0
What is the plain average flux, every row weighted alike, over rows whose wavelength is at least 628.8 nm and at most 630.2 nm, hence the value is 5.98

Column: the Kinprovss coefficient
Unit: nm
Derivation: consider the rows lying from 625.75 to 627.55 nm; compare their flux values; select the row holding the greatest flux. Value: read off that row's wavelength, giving 627.1 nm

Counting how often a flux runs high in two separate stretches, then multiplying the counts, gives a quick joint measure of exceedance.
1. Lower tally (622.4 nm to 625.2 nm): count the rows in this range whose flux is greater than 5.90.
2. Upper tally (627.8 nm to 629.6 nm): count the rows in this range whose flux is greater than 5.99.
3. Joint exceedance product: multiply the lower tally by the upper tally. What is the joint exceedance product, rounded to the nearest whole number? 18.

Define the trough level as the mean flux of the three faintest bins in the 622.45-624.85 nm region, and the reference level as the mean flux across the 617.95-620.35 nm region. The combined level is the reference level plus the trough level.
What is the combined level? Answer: 11.8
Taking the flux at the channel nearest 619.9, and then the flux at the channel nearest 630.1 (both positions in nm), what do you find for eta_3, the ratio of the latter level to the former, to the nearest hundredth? 0.93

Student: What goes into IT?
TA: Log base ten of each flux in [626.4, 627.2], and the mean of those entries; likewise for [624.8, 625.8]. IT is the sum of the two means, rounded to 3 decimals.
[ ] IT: 1.536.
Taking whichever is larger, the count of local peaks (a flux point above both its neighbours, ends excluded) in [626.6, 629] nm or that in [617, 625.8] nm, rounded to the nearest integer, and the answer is 6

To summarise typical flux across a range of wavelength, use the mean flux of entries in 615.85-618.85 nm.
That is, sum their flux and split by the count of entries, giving 5.89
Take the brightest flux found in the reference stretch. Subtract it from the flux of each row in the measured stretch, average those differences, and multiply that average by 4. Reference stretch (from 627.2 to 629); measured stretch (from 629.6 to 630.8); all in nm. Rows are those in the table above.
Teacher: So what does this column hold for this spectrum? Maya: -1.0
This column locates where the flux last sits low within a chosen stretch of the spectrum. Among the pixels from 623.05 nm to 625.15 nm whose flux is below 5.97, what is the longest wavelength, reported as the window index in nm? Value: 625.0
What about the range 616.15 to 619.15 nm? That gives 617.2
